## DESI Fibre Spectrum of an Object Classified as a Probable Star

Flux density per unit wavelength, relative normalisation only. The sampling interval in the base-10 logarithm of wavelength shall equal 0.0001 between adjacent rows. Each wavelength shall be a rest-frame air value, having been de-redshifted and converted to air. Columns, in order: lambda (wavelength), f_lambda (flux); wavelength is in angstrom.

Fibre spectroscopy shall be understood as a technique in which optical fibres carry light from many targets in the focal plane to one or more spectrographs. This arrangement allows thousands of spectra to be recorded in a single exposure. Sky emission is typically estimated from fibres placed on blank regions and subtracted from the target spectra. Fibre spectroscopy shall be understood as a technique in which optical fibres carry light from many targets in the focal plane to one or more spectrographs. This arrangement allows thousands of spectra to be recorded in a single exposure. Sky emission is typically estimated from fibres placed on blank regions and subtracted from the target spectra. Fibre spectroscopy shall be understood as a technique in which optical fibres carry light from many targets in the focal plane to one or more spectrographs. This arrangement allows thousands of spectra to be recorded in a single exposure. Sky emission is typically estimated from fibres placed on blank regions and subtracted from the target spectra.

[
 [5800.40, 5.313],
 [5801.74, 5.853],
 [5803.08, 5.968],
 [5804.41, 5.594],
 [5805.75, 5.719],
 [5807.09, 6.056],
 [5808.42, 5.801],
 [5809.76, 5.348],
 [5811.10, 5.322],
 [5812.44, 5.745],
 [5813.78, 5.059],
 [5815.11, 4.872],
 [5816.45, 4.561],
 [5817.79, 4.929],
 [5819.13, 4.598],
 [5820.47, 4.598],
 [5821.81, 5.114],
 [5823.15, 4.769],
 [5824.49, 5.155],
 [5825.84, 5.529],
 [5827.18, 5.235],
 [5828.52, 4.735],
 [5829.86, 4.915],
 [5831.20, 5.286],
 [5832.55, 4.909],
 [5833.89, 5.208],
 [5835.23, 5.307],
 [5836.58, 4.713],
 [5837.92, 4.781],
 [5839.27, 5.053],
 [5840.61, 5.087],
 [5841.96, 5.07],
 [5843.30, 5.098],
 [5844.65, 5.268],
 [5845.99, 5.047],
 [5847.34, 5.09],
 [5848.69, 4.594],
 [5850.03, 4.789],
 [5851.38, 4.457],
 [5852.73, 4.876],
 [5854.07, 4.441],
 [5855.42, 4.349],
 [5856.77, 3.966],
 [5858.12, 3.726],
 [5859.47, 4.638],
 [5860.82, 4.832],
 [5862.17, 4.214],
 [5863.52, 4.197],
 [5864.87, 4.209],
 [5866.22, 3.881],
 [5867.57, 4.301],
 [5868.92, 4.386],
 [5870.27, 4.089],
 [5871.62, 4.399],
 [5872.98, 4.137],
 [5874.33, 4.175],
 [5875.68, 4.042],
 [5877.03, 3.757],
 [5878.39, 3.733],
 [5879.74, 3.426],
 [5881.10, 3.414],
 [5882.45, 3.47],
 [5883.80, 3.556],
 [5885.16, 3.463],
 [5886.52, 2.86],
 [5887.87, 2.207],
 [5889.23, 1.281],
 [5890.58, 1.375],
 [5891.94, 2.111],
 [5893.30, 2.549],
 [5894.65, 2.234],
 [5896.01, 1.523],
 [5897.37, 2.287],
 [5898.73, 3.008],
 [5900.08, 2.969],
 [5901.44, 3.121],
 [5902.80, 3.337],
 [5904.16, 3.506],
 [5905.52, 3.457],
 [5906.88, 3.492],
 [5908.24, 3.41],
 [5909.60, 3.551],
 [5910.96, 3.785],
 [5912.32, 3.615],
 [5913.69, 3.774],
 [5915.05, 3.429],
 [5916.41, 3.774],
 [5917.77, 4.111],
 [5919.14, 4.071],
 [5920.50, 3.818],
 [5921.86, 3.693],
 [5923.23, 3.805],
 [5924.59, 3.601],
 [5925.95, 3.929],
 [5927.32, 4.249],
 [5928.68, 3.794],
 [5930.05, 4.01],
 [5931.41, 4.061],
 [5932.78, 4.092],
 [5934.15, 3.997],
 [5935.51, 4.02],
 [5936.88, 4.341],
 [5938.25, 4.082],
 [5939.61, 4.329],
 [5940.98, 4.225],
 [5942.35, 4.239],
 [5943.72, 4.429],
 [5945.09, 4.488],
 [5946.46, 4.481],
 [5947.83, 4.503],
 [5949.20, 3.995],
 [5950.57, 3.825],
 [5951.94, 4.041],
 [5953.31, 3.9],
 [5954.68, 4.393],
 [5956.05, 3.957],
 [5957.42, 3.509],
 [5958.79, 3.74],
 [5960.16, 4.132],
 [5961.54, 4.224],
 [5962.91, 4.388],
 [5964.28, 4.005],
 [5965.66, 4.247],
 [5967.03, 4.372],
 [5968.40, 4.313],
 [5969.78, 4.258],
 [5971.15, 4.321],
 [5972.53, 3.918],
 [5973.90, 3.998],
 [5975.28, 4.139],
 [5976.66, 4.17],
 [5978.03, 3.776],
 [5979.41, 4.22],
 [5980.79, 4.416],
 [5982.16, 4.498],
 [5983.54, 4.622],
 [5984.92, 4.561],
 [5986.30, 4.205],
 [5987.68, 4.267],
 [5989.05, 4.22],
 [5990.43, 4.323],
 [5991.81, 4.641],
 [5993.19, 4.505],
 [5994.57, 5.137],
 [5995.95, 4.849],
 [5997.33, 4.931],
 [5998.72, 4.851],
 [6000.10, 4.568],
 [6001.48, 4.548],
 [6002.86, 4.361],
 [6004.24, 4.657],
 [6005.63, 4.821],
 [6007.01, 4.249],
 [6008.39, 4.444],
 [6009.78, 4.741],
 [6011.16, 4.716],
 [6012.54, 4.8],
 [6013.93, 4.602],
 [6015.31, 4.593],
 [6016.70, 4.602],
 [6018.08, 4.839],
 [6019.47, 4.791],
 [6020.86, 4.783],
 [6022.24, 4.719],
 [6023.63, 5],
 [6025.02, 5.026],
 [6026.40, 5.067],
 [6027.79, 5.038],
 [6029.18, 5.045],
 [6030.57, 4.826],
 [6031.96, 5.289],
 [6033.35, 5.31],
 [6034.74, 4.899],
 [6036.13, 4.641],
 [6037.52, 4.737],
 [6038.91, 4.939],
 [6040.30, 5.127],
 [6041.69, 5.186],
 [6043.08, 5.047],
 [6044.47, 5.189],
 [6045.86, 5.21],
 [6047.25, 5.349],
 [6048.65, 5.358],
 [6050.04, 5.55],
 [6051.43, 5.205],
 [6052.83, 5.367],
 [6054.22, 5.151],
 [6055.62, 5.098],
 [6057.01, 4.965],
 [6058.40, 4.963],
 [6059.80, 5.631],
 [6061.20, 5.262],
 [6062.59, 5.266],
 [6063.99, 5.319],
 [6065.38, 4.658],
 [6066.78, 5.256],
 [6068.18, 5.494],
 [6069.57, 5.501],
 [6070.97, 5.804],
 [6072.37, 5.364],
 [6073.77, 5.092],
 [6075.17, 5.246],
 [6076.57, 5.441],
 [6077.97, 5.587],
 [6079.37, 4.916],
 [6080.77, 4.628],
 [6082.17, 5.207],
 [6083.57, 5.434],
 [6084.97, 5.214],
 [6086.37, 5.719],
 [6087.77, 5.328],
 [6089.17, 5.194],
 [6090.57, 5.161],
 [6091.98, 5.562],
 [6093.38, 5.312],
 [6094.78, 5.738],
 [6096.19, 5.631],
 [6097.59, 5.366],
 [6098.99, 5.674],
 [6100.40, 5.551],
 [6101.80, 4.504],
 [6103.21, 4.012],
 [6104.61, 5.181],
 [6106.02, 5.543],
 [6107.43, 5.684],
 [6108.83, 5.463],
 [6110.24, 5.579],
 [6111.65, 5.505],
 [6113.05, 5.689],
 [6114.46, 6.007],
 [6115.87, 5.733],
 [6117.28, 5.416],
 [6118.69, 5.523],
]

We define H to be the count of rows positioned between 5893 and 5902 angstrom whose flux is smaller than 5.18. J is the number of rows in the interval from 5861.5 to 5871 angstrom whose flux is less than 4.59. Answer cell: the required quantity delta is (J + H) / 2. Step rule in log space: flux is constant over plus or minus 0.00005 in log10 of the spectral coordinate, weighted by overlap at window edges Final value 7.0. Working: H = 7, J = 7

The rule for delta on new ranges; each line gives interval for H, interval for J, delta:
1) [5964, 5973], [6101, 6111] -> 4.5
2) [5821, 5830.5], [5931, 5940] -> 6.0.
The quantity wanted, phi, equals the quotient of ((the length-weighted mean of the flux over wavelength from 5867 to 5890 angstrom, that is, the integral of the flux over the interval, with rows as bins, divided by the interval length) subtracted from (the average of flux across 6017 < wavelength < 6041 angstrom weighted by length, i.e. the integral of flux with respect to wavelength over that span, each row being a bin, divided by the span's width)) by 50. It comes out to 0.028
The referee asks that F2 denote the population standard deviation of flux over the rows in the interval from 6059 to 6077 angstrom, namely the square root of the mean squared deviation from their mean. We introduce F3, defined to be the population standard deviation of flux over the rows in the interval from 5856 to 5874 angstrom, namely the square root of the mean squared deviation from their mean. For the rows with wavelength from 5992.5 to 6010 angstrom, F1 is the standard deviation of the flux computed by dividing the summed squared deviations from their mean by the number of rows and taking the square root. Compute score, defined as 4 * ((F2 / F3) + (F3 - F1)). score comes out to 3.9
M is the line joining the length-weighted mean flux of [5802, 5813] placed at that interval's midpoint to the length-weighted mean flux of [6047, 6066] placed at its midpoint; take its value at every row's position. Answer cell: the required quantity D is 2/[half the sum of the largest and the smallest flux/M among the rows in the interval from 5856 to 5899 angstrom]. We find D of 3.65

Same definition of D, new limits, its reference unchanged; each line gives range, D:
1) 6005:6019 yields 2.34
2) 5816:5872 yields 2.44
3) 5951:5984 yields 2.65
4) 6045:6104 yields 2.11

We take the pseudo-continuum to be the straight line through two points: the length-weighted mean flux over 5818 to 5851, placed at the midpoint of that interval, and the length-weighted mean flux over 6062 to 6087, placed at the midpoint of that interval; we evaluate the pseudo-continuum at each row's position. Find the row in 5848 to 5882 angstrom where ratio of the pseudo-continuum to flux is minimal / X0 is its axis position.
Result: 5852.73 angstrom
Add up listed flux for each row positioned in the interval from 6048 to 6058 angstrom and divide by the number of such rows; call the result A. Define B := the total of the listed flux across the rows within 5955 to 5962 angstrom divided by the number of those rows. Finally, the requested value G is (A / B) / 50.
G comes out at 0.027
